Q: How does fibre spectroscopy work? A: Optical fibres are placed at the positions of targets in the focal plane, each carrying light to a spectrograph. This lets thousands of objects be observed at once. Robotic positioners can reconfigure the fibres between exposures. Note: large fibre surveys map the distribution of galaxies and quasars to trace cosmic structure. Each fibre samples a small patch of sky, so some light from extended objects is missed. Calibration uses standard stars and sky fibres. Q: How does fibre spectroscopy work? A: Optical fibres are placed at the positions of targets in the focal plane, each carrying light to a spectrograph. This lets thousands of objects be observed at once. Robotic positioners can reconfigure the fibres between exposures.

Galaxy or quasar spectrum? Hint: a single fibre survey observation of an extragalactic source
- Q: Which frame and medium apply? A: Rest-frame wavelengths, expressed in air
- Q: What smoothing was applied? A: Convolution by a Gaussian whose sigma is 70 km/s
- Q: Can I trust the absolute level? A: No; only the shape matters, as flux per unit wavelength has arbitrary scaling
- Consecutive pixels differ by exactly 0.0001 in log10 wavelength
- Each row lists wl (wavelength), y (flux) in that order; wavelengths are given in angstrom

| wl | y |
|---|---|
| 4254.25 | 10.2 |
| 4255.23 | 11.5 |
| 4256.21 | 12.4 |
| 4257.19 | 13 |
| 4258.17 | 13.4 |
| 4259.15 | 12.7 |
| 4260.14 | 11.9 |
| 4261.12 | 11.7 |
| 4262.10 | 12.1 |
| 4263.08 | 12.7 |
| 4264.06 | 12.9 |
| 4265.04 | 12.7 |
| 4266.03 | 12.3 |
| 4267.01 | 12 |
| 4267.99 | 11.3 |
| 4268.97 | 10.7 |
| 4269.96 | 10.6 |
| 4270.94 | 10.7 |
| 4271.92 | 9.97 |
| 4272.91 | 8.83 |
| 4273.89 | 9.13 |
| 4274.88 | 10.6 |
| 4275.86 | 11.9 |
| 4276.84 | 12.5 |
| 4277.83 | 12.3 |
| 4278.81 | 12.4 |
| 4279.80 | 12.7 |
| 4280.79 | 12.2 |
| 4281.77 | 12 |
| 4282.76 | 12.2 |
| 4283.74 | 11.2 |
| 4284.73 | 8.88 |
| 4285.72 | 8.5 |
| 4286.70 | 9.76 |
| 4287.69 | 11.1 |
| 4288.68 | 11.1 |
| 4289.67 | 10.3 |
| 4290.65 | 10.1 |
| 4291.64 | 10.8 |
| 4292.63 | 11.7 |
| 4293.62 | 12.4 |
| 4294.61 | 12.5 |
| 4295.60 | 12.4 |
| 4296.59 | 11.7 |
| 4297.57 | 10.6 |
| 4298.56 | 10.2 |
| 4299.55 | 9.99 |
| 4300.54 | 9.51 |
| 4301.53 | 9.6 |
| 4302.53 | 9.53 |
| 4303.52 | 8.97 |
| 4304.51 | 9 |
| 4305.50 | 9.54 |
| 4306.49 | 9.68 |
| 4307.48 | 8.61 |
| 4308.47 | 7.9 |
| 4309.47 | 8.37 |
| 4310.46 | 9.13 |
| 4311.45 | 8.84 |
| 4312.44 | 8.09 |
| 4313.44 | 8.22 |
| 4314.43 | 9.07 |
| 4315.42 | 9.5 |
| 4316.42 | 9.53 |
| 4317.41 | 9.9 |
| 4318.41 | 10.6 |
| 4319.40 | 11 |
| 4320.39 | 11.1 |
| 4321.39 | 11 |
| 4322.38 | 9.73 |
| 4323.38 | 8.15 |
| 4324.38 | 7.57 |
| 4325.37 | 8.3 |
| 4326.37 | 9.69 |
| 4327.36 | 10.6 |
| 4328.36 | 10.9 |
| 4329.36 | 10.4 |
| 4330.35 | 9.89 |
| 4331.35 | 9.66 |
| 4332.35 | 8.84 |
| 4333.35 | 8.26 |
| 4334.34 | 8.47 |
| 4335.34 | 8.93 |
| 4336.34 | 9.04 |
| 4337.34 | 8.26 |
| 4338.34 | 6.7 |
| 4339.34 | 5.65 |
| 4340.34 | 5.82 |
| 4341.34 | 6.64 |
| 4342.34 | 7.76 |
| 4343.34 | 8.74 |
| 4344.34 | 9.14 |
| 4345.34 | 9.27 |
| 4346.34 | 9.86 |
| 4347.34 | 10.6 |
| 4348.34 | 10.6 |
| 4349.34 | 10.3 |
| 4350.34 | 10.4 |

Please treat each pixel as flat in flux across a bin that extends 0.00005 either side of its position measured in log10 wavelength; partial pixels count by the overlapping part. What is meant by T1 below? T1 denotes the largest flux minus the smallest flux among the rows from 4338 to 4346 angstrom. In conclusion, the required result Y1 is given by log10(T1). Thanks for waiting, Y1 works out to 0.56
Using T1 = 3.6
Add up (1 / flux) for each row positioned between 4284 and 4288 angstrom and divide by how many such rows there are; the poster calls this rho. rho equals 0.106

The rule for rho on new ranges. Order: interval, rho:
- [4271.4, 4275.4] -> 0.104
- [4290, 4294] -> 0.089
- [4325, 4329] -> 0.102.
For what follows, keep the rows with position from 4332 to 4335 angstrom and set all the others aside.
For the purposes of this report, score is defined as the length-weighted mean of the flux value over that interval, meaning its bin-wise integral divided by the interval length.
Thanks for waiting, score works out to 8.5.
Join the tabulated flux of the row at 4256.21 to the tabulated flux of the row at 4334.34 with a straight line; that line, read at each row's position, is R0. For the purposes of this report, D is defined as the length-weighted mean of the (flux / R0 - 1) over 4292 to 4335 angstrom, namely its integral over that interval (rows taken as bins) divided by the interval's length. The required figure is 0.024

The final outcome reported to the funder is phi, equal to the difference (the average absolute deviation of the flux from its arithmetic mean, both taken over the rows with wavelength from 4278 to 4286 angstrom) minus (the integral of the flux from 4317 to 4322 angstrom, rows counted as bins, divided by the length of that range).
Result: -9.4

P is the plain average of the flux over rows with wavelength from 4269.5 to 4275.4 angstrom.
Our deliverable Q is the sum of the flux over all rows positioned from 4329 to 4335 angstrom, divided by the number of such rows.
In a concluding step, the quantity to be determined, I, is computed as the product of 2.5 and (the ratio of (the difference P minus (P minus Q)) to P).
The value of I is 2.32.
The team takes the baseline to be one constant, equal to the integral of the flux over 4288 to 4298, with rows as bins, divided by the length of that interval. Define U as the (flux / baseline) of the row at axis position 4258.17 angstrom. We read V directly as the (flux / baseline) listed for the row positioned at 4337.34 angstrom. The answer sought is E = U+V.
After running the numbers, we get 1.91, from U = 1.18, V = 0.73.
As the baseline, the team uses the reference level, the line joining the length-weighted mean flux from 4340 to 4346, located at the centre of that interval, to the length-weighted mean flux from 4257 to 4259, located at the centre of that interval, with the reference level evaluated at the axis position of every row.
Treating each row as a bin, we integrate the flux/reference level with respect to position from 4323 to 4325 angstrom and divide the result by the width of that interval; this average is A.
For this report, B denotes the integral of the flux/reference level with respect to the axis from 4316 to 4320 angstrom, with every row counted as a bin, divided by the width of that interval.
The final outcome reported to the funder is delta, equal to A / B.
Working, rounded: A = 0.86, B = 1.08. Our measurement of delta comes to 0.79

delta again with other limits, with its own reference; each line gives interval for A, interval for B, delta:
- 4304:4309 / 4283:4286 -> 1.03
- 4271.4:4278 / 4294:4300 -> 0.84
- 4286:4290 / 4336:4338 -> 0.91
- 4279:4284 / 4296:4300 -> 1.04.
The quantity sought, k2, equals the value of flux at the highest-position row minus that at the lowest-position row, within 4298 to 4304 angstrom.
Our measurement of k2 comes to -1.2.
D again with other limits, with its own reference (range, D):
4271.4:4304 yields 0.003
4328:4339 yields 0.051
